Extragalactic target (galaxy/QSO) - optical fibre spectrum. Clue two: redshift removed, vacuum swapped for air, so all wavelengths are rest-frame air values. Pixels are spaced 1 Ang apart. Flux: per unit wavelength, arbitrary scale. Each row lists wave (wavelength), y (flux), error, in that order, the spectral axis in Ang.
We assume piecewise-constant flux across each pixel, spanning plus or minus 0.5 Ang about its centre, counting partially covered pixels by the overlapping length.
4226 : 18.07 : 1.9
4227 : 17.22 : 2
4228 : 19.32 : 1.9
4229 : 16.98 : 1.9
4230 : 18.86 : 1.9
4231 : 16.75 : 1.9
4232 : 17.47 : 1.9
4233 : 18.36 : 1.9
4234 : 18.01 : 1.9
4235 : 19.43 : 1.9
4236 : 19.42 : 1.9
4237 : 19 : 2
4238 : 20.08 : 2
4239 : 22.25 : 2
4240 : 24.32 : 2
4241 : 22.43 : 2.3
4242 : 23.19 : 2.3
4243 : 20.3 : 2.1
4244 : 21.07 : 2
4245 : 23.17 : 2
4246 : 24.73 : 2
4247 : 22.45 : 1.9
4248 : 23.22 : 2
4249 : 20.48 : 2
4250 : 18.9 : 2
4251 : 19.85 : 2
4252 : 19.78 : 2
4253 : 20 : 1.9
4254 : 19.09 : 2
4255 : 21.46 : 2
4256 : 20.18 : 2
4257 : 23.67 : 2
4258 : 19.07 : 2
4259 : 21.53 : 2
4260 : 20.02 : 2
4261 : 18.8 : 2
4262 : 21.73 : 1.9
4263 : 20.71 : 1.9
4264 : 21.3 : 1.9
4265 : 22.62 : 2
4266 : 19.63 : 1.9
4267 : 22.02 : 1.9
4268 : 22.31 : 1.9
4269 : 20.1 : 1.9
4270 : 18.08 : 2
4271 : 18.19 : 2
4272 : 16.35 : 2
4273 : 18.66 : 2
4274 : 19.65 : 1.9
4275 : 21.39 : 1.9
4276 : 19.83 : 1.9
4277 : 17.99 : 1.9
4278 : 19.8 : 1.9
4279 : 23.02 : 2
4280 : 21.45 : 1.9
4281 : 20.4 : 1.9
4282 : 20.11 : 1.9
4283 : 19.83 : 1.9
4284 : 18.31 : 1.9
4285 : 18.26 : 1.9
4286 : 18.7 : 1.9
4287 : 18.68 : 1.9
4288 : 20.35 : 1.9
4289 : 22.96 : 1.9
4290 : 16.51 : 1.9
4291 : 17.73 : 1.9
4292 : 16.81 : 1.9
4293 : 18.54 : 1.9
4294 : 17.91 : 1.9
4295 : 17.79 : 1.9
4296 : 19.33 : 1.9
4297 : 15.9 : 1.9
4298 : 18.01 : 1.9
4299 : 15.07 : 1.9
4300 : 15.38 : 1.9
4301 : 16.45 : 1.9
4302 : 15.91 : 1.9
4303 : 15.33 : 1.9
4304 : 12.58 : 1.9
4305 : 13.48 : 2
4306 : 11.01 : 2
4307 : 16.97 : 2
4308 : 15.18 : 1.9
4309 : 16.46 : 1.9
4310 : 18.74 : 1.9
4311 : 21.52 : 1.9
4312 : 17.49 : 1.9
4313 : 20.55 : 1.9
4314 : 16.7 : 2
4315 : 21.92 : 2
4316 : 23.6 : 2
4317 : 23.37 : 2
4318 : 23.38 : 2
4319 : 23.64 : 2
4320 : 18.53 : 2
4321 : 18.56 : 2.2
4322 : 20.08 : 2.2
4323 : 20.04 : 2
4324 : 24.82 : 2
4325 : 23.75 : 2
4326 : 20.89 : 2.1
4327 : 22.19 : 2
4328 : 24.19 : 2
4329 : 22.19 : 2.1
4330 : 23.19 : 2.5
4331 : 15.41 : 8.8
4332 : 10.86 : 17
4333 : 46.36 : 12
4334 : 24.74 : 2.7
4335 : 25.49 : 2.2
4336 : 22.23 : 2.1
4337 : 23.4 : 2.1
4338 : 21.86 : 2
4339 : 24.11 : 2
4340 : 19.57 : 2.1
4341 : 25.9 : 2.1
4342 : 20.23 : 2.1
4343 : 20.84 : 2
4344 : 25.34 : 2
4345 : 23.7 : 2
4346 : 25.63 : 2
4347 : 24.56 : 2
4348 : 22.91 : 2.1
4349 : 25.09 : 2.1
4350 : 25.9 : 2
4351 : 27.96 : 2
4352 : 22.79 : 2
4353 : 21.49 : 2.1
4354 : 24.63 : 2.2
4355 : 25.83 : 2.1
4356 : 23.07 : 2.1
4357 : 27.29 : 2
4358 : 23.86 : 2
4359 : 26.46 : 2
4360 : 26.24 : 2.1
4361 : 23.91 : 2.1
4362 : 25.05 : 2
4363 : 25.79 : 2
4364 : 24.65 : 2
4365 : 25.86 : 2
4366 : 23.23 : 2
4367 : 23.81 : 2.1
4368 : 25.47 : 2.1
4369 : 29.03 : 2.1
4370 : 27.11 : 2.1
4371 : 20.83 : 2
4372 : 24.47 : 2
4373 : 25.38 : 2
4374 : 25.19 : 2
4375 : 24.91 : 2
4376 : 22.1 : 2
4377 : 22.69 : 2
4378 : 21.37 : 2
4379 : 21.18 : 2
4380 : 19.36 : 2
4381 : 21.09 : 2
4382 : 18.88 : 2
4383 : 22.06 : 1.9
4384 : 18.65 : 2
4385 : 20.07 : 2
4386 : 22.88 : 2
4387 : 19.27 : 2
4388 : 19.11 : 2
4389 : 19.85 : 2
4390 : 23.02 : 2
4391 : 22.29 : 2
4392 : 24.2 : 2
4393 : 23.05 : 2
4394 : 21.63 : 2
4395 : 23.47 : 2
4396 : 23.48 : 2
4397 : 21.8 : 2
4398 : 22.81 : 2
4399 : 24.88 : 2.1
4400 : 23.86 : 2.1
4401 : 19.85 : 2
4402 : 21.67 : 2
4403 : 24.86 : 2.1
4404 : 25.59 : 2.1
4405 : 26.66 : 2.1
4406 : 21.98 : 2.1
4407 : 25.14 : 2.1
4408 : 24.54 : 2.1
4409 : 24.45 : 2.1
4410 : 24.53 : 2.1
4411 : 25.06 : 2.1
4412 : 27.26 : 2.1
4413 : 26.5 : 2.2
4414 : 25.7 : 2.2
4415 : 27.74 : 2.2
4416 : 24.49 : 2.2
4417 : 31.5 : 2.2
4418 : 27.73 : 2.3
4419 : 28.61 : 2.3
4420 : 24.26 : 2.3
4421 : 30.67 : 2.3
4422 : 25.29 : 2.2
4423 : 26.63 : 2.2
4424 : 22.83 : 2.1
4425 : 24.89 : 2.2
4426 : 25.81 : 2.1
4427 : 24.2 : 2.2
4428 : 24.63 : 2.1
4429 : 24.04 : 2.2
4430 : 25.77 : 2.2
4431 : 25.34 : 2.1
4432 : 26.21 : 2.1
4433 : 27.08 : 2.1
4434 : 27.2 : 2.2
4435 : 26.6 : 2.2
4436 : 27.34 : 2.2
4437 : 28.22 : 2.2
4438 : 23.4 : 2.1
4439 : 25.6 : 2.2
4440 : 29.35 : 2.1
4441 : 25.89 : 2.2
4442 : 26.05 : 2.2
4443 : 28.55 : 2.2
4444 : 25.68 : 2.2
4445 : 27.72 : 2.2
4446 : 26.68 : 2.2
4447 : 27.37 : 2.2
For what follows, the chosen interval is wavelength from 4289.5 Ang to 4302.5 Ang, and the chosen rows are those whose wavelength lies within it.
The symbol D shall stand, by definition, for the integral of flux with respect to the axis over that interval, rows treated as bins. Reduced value 221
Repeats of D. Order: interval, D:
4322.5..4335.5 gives 304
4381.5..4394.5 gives 275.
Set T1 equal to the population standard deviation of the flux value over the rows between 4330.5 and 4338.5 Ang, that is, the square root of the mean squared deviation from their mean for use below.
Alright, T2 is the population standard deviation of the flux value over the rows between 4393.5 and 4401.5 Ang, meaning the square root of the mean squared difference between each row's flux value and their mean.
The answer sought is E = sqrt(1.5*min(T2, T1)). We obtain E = 1.49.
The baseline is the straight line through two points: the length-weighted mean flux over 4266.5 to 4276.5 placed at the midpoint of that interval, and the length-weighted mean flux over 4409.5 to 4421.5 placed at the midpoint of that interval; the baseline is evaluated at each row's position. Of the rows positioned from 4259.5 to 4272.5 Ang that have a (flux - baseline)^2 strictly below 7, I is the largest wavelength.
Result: 4271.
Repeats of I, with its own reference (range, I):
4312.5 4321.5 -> 4319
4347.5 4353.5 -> 4353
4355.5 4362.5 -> 4362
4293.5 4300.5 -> 4296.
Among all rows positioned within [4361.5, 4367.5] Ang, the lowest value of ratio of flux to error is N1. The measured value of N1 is 11.3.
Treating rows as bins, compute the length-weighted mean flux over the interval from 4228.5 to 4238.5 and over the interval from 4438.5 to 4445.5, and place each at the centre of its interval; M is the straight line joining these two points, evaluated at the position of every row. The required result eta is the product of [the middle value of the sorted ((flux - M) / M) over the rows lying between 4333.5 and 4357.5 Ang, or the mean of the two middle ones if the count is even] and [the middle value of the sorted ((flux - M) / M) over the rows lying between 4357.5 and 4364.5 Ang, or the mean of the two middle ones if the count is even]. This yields 0.0032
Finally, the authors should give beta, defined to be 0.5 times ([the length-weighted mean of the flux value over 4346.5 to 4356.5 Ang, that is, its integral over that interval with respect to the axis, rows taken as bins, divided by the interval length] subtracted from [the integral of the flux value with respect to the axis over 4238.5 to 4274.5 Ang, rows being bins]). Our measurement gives 363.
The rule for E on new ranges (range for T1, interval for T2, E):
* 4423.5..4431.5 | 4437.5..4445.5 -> 1.18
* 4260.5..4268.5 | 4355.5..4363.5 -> 1.37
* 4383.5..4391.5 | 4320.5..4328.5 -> 1.59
